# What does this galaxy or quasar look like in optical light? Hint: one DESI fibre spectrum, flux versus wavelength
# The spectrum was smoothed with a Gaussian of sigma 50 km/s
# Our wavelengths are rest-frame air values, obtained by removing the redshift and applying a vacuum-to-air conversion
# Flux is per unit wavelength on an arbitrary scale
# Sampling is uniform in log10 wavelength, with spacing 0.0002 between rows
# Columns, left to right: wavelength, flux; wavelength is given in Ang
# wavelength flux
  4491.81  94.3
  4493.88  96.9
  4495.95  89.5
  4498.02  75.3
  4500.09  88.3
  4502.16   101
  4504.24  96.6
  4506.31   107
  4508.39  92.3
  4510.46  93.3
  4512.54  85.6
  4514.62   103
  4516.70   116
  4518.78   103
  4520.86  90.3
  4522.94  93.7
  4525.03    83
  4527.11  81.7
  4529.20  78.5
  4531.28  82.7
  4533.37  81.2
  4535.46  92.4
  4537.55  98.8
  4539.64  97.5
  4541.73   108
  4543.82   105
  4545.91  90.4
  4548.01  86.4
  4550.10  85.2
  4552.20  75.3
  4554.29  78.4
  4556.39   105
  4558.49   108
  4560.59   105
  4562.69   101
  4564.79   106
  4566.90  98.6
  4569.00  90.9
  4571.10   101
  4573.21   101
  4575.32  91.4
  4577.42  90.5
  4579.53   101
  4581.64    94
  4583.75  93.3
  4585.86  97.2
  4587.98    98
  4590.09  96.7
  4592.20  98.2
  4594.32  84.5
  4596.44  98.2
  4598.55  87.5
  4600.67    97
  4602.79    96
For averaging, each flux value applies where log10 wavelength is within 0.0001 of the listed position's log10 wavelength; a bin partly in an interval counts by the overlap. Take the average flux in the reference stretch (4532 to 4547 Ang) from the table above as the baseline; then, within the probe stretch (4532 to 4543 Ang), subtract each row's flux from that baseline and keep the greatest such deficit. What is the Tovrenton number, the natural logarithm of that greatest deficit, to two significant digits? 2.7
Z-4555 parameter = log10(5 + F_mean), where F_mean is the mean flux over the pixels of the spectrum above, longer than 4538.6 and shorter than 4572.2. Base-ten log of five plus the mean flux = 2.01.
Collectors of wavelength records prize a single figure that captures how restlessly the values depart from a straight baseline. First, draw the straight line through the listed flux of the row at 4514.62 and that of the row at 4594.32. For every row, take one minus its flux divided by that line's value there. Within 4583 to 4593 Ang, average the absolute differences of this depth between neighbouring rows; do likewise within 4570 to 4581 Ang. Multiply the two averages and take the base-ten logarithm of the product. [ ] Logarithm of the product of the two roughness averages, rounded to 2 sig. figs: -2.8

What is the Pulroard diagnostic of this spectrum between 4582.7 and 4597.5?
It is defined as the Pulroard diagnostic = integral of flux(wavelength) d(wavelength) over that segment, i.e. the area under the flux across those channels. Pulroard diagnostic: 1408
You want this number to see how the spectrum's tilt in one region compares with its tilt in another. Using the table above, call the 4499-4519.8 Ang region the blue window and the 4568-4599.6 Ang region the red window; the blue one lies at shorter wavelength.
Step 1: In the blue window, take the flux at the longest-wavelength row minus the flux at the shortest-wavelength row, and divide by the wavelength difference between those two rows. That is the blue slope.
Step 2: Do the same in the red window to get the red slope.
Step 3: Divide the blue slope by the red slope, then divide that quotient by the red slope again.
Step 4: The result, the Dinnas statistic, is 59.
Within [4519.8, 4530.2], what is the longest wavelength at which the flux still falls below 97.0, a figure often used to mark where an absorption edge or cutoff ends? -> 4529.20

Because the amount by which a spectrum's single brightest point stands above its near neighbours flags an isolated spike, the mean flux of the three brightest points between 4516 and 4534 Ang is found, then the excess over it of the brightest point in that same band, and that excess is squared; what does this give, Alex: 138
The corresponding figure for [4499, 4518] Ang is 54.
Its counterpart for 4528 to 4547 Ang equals 17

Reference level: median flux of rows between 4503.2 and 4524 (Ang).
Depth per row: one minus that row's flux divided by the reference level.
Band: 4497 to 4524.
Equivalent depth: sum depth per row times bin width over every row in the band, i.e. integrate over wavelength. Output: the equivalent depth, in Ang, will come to -0.2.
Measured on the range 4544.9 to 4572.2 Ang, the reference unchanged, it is 0.1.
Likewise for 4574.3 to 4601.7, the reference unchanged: 0.2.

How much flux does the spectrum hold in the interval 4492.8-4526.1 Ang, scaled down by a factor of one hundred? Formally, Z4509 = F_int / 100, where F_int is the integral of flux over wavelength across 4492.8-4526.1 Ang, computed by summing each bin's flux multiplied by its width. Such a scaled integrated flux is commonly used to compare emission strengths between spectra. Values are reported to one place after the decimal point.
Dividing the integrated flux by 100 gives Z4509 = 31.5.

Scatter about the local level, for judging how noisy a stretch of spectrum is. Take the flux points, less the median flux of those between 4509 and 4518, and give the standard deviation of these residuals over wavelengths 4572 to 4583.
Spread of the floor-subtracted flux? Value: 5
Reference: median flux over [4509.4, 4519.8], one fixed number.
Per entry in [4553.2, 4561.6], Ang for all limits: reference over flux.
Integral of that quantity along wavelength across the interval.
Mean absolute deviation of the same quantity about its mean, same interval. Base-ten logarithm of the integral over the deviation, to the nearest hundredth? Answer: 1.84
